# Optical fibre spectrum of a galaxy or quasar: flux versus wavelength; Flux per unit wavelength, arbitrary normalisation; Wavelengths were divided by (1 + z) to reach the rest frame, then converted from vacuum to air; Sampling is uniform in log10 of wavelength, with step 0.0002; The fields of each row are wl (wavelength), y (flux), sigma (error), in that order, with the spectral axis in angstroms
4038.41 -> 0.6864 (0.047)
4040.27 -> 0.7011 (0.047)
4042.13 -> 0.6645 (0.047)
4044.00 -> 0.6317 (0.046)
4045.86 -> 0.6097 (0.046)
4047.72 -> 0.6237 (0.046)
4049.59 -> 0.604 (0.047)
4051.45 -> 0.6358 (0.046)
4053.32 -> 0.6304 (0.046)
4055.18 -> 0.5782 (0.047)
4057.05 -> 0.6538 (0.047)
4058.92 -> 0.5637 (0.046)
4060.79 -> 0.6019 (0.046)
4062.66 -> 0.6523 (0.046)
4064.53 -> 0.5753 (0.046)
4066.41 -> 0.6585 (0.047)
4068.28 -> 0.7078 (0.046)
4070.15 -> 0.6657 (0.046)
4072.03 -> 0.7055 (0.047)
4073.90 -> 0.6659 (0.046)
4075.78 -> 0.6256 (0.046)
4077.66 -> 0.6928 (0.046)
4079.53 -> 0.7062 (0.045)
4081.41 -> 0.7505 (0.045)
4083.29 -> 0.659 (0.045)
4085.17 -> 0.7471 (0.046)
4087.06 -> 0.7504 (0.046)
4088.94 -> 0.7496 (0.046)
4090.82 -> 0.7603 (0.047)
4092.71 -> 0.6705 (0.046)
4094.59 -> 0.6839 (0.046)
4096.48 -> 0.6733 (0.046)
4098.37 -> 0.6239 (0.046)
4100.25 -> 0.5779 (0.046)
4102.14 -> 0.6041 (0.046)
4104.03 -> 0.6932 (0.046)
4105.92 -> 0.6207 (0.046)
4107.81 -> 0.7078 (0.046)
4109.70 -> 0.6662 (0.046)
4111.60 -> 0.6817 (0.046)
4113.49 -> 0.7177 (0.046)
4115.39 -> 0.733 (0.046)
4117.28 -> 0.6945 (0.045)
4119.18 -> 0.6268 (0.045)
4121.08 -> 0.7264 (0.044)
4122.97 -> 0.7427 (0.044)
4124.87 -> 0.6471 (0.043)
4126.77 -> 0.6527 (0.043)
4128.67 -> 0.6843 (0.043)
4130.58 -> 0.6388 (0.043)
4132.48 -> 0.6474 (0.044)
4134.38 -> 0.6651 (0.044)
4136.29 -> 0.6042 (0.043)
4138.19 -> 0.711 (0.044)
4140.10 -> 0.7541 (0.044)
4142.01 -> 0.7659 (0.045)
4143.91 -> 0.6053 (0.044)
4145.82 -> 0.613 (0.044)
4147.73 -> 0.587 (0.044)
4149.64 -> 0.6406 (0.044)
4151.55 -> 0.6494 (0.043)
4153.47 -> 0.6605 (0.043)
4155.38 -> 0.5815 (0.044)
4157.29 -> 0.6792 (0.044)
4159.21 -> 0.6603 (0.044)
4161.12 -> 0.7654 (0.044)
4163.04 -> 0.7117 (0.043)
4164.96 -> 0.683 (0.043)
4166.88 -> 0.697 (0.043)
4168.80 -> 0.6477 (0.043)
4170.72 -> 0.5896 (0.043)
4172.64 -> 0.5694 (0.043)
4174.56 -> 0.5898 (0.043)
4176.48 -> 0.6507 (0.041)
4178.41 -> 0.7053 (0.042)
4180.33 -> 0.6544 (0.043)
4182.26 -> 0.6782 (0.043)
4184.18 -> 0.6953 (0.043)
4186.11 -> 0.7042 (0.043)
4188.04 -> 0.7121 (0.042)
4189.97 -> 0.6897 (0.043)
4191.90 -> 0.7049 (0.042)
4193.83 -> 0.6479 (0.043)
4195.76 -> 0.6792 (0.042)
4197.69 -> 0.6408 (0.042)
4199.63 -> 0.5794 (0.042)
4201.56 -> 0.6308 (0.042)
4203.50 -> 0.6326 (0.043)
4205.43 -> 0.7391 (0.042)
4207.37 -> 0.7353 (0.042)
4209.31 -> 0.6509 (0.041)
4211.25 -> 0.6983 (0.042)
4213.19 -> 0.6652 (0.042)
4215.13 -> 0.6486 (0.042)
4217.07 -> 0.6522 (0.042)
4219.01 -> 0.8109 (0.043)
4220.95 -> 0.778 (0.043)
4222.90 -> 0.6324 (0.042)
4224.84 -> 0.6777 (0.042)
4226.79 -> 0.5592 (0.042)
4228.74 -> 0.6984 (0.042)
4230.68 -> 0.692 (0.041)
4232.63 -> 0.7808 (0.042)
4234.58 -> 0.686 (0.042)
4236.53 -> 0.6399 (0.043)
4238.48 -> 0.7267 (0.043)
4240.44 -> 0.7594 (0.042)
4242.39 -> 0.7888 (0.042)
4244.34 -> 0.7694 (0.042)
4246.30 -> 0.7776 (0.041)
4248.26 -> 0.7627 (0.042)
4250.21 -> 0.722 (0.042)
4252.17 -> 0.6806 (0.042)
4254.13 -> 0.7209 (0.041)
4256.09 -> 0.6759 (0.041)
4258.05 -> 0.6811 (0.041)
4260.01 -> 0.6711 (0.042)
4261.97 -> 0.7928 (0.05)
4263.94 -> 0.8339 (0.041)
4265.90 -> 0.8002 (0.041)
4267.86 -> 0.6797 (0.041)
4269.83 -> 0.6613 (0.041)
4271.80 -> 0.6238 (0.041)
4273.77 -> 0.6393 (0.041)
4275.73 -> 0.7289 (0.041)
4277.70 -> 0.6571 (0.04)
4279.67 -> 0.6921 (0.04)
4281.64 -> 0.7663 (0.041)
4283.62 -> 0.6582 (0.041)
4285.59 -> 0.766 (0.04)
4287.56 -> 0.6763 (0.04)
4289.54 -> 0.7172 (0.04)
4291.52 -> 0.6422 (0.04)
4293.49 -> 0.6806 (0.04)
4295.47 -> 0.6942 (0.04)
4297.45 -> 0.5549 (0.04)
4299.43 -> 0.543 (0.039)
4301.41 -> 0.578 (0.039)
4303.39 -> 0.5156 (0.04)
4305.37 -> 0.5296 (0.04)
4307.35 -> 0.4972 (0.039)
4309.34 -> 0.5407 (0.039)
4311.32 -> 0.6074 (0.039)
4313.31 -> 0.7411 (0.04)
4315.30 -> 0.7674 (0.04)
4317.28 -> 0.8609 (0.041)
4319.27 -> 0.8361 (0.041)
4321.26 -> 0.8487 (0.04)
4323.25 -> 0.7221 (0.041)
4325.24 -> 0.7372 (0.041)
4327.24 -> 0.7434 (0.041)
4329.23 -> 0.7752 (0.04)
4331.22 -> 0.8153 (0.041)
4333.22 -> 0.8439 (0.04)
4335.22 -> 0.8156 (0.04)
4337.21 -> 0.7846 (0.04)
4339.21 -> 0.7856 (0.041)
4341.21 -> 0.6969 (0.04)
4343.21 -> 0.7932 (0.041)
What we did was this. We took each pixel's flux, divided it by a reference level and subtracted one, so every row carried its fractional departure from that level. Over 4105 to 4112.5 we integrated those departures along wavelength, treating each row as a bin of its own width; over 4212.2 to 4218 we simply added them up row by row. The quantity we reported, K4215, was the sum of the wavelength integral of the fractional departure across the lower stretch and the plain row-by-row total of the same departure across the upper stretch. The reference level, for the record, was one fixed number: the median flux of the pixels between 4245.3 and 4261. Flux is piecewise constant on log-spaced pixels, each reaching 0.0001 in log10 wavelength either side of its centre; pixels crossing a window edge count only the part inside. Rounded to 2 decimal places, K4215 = -0.54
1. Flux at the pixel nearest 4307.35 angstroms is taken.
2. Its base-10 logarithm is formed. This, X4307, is -0.30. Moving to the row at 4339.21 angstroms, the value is -0.10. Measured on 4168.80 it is -0.19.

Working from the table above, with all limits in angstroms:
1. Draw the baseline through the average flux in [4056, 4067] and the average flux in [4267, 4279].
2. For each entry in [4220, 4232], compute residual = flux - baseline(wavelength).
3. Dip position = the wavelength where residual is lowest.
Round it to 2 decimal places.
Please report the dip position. 4226.79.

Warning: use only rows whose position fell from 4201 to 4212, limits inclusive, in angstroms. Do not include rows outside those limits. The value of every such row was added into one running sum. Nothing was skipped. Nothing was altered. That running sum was 4.09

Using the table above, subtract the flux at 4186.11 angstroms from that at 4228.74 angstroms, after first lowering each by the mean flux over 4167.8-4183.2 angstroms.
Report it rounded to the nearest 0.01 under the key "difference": -0.01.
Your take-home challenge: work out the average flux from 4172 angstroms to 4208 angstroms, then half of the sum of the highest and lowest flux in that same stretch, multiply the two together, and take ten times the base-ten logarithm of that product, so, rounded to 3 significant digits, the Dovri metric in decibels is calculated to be -3.61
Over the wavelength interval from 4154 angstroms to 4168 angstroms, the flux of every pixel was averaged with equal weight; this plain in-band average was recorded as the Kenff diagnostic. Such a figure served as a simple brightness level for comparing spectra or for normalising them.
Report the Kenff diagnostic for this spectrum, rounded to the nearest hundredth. 0.68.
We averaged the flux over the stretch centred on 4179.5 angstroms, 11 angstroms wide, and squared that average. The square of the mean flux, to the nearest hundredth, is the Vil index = 0.44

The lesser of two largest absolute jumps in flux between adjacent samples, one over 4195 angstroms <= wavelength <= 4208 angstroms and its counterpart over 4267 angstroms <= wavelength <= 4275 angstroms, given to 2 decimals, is 0.04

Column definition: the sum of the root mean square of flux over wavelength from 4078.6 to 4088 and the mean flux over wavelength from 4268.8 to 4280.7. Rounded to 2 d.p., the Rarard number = 1.39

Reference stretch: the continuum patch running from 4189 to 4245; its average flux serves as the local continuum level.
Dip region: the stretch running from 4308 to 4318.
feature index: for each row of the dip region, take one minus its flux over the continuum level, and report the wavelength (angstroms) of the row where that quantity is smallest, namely 4317.28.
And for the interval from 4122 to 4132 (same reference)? 4122.97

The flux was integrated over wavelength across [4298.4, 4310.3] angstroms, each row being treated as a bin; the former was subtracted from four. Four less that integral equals -2.4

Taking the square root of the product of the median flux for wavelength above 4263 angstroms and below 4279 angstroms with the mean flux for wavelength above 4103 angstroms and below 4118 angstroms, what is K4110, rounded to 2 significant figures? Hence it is 0.68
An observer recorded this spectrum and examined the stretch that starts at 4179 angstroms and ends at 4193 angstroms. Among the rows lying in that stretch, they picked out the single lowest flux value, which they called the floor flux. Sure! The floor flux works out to 0.6544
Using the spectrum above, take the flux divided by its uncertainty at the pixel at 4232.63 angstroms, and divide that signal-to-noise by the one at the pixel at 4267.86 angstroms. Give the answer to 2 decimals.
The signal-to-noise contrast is 1.12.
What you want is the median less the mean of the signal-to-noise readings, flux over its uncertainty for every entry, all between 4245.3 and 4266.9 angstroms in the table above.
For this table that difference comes -0.35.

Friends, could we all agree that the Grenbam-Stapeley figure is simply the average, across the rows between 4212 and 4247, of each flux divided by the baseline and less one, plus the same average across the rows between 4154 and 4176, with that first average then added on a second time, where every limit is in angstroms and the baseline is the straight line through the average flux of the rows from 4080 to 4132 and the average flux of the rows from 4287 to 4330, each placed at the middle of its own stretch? 0.047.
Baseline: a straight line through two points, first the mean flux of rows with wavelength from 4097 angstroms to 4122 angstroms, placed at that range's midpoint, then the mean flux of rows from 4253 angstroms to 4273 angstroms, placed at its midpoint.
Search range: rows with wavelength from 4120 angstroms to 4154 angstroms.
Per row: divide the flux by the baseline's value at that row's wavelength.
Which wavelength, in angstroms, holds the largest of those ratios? 4142.01 angstroms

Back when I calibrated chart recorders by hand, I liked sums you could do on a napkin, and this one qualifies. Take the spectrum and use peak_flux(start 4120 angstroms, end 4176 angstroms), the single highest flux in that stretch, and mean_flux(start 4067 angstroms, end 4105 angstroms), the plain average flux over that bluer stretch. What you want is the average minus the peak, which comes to -0.080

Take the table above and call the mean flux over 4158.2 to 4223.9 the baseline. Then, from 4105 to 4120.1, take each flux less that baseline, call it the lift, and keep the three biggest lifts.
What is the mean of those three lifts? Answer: 0.045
